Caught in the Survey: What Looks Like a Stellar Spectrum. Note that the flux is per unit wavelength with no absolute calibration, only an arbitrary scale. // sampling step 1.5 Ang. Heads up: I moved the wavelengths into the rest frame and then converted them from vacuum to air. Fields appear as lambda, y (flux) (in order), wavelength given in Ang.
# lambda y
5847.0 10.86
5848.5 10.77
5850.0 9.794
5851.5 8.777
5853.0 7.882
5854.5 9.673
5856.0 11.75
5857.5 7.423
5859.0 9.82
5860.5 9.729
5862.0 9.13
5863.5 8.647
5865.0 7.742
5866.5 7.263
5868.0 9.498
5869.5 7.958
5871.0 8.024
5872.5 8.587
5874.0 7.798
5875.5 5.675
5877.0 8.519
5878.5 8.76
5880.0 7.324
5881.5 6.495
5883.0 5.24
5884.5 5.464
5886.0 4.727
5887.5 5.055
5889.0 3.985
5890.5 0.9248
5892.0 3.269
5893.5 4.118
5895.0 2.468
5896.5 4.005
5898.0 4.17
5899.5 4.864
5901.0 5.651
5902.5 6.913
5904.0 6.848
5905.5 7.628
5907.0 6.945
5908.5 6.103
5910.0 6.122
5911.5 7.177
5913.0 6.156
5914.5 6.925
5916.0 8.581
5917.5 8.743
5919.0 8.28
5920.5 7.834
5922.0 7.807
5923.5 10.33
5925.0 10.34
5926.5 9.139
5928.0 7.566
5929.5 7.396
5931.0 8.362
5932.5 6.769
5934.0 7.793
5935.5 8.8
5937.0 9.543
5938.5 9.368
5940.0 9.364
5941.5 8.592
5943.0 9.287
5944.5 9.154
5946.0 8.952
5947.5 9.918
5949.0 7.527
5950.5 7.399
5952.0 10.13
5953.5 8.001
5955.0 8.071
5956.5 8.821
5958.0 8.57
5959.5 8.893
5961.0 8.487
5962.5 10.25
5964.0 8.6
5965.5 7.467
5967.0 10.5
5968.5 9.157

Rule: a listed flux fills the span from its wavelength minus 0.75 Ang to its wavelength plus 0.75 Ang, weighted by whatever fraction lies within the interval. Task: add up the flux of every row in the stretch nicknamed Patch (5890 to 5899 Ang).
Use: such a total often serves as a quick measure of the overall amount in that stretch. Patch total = 19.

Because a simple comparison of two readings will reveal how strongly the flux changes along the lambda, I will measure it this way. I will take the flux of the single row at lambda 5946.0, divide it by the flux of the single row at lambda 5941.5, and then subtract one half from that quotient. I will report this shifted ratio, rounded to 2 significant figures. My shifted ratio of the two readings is 0.54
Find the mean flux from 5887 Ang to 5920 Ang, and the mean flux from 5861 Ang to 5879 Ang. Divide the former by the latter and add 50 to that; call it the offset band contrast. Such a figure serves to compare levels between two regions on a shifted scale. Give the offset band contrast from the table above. 50.7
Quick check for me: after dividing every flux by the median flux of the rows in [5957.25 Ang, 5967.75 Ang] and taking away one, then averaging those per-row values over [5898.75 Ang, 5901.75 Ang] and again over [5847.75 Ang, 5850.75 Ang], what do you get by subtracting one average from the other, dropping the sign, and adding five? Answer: 5.58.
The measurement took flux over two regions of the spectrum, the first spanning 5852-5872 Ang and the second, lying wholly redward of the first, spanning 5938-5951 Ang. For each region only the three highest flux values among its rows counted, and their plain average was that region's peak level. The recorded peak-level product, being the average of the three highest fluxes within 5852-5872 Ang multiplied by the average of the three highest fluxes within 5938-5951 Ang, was 100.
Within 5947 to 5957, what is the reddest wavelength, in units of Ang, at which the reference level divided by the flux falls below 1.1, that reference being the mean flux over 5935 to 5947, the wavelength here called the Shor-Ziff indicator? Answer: 5956.5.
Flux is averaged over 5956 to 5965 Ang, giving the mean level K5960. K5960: 8.9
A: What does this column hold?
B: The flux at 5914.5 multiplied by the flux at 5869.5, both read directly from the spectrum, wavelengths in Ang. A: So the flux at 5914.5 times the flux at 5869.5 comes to 55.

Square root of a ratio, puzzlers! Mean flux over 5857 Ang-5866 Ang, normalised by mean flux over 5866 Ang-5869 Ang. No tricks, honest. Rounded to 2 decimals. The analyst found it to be 1.02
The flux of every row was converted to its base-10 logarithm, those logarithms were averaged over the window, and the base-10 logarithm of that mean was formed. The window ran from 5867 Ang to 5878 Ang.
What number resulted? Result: -0.046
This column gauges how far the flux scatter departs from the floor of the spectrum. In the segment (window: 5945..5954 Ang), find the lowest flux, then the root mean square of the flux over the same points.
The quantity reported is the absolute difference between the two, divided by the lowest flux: 0.179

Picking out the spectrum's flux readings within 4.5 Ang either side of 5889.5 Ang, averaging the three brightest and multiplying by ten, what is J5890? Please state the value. 46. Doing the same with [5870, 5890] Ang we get 86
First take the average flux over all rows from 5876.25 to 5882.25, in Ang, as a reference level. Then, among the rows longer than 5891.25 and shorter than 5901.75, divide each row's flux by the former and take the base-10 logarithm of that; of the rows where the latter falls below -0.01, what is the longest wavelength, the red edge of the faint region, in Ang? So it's 5901.0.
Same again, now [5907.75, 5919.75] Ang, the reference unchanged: 5914.5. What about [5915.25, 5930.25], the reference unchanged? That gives 5929.5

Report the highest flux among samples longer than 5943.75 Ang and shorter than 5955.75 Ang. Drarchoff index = 10.13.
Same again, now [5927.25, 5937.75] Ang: 9.543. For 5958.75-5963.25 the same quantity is 10.25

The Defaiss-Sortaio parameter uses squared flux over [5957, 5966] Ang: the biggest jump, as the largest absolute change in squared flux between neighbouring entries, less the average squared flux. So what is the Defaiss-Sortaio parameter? -44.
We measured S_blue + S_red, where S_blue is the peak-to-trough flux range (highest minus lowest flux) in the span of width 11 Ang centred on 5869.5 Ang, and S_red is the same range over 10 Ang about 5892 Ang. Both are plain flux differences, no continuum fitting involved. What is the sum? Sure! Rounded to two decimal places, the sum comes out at 6.37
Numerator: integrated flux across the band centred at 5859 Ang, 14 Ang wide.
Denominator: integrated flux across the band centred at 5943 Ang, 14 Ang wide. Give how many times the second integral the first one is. 1.00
